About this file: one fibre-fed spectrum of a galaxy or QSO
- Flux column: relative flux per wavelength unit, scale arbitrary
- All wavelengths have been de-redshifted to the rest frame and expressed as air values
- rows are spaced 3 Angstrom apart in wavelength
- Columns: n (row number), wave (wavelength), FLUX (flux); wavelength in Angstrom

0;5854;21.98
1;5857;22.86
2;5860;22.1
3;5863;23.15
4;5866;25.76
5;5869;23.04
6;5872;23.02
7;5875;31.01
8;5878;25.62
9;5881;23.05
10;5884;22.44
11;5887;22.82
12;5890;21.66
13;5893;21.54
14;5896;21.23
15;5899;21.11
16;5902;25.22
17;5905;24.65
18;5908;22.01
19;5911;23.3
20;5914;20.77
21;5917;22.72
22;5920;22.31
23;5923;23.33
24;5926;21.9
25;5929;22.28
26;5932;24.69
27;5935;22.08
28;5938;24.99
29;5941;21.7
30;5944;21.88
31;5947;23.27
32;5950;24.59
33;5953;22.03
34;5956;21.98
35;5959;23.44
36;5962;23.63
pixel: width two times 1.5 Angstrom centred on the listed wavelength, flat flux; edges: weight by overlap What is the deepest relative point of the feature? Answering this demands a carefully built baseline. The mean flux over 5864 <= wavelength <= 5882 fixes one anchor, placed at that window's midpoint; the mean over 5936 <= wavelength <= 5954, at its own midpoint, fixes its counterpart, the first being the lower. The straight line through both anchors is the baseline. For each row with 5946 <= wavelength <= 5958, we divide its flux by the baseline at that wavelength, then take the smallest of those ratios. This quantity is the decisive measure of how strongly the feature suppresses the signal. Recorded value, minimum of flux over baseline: 0.96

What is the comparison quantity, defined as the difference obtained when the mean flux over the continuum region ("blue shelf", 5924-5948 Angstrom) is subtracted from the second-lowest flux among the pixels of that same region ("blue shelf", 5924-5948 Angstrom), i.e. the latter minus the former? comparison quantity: -0.97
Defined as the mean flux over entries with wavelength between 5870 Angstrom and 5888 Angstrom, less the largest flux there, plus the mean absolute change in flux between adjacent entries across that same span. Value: -3.0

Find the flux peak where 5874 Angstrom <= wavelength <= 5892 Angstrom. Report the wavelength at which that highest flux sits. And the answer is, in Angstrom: 5875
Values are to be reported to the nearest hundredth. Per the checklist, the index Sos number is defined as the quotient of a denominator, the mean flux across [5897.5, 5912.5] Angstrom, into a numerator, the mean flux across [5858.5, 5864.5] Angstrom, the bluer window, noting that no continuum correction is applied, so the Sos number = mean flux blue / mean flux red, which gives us 0.97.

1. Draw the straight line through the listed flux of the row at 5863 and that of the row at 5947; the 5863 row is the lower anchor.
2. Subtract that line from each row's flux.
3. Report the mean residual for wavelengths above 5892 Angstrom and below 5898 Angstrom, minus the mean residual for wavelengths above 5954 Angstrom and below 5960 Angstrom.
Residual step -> -1.2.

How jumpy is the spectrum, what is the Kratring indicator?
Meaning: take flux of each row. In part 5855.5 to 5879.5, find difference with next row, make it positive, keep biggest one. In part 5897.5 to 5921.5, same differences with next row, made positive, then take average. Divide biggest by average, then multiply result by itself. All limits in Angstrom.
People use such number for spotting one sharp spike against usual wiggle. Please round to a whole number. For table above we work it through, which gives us 17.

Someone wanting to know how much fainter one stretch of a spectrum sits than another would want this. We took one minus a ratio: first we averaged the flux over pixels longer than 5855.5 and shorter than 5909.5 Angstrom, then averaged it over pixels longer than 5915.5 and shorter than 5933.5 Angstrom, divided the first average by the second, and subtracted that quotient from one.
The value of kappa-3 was -0.026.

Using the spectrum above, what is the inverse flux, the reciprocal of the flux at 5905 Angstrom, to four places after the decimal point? 0.0406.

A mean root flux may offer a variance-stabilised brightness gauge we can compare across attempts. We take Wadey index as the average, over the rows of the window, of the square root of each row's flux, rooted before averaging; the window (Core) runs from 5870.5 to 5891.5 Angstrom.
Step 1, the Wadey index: 4.91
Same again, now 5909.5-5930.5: 4.73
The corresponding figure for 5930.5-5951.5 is 4.83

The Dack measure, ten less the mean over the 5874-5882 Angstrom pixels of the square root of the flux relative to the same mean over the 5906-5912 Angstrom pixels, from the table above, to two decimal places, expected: 8.92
